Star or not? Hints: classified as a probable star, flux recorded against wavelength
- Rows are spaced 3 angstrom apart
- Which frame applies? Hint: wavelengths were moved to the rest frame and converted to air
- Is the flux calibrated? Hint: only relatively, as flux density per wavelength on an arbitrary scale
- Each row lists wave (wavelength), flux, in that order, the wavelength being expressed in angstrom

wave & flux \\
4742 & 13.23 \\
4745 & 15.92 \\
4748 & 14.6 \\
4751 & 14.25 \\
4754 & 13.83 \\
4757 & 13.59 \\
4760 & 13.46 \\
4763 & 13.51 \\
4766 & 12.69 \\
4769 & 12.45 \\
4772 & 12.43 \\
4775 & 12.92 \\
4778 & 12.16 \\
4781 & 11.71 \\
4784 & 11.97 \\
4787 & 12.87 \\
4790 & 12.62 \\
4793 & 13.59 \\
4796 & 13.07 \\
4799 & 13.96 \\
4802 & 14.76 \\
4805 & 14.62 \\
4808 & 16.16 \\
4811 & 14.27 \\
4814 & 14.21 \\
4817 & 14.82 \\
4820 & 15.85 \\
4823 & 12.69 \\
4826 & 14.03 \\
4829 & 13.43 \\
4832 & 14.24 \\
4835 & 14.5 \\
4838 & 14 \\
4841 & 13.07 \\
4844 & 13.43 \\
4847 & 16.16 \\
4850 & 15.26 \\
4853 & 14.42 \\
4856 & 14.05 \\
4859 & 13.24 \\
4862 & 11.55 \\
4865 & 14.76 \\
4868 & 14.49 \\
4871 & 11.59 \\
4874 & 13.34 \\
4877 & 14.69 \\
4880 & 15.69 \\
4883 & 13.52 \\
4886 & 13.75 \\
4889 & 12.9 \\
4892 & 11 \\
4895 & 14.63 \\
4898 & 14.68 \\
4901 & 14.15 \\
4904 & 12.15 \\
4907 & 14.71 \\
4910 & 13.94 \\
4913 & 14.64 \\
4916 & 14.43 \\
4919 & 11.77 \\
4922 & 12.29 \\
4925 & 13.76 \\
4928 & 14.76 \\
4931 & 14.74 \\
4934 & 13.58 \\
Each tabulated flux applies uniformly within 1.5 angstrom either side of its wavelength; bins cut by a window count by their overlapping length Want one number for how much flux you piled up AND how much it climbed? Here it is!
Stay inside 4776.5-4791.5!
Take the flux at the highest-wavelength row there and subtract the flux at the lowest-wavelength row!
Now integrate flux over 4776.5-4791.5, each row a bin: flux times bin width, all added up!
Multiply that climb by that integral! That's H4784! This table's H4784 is 85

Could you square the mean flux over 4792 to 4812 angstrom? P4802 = 206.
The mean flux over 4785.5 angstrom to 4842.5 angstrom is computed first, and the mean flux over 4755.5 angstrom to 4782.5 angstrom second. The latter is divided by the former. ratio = 0.91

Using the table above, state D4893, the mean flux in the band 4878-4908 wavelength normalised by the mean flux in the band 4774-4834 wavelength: 1.001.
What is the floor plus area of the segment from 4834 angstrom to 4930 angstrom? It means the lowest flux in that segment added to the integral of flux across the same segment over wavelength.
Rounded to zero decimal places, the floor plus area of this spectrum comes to 1335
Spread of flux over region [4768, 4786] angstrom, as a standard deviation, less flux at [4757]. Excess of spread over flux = -13.2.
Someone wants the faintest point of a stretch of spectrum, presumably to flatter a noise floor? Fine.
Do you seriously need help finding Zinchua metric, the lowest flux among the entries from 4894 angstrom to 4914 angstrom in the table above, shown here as 12.15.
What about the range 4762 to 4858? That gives 11.71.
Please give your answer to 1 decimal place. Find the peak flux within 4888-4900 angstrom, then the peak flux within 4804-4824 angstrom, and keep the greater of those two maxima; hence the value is 16.2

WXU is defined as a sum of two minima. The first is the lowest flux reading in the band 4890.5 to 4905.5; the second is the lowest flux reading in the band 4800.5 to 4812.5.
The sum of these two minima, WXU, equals 25.3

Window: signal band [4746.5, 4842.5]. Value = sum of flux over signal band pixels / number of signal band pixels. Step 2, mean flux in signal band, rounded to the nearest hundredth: 13.64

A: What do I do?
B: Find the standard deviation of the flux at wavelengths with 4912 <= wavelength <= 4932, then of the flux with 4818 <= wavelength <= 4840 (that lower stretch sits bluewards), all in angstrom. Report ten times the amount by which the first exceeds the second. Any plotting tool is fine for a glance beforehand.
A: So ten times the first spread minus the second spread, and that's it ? 3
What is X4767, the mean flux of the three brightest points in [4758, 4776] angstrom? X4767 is 13.3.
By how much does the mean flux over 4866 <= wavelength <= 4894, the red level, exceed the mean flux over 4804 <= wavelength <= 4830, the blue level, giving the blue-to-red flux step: -1.0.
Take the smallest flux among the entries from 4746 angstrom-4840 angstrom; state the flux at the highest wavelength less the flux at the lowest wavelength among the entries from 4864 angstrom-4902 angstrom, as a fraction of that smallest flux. -0.05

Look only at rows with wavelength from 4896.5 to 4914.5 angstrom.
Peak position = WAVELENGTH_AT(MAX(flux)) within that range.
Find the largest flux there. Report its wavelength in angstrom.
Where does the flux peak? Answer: 4907 angstrom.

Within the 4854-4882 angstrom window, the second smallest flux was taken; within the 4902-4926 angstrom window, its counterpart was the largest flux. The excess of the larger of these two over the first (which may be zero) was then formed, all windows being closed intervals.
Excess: 3.1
